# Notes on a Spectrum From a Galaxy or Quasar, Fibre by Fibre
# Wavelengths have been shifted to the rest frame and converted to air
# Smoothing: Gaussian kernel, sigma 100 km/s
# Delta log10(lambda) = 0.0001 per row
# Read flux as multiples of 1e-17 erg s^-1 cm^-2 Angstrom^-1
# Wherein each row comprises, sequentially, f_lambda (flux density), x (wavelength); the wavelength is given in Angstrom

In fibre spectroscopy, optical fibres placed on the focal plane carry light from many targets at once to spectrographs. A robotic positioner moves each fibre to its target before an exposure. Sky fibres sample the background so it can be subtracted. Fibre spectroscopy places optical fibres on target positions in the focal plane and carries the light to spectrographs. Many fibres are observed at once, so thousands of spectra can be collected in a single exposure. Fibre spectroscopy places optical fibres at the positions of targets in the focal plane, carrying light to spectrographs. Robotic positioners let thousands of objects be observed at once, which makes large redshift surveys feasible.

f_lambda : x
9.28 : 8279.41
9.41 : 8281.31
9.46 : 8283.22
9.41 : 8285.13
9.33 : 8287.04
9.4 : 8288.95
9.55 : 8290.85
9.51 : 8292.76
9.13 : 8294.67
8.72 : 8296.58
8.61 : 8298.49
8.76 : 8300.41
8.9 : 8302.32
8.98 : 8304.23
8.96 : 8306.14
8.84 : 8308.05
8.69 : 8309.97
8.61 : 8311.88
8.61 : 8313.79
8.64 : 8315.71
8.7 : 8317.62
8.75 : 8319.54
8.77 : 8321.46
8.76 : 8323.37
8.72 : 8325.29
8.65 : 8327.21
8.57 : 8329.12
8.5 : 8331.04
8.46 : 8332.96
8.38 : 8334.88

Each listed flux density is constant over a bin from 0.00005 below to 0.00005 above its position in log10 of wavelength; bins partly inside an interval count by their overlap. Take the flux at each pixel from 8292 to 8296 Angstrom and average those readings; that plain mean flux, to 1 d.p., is 9.3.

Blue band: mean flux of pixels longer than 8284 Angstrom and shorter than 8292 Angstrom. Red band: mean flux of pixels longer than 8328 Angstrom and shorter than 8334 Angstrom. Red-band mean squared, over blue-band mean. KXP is 7.69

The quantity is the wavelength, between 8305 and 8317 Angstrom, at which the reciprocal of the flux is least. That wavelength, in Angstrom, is 8306.14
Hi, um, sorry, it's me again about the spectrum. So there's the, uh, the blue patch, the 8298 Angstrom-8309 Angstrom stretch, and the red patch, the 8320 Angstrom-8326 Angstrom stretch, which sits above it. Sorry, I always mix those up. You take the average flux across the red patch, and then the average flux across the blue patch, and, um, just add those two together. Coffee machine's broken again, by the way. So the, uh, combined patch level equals 17.6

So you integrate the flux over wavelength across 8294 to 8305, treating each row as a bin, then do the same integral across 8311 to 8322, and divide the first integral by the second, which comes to 1.0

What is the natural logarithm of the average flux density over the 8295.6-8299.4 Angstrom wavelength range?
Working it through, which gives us 2.16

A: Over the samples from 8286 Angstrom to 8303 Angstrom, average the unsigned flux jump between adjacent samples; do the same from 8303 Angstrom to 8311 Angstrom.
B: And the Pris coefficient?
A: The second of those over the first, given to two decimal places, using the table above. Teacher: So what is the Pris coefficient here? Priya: 0.53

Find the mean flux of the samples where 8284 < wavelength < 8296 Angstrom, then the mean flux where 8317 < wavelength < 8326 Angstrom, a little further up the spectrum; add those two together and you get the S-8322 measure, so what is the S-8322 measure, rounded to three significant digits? 18.1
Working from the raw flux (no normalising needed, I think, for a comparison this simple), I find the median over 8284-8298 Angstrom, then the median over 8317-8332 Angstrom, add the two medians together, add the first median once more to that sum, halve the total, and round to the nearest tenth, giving 13.8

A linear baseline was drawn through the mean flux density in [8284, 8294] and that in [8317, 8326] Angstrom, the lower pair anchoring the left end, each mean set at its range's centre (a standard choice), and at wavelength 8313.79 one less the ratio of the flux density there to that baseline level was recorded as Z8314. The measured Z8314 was 0.033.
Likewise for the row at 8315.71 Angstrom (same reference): 0.025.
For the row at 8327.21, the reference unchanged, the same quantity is -0.004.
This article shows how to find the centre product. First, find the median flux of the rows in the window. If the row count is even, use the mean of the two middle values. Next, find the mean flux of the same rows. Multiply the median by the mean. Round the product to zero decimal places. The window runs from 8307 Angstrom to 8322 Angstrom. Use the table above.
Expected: 76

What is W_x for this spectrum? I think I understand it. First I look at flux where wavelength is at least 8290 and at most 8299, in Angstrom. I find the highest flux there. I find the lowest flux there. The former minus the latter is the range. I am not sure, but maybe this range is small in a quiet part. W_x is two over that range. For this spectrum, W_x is 2.1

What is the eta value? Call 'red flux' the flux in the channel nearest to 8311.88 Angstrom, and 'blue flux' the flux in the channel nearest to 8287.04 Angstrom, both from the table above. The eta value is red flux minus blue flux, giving -0.72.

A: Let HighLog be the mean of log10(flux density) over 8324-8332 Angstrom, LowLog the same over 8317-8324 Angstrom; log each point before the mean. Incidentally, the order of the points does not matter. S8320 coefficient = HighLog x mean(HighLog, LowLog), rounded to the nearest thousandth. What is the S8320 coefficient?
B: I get 0.877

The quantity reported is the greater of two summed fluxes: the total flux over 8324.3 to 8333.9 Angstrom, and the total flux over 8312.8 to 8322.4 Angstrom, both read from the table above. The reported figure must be 43.5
